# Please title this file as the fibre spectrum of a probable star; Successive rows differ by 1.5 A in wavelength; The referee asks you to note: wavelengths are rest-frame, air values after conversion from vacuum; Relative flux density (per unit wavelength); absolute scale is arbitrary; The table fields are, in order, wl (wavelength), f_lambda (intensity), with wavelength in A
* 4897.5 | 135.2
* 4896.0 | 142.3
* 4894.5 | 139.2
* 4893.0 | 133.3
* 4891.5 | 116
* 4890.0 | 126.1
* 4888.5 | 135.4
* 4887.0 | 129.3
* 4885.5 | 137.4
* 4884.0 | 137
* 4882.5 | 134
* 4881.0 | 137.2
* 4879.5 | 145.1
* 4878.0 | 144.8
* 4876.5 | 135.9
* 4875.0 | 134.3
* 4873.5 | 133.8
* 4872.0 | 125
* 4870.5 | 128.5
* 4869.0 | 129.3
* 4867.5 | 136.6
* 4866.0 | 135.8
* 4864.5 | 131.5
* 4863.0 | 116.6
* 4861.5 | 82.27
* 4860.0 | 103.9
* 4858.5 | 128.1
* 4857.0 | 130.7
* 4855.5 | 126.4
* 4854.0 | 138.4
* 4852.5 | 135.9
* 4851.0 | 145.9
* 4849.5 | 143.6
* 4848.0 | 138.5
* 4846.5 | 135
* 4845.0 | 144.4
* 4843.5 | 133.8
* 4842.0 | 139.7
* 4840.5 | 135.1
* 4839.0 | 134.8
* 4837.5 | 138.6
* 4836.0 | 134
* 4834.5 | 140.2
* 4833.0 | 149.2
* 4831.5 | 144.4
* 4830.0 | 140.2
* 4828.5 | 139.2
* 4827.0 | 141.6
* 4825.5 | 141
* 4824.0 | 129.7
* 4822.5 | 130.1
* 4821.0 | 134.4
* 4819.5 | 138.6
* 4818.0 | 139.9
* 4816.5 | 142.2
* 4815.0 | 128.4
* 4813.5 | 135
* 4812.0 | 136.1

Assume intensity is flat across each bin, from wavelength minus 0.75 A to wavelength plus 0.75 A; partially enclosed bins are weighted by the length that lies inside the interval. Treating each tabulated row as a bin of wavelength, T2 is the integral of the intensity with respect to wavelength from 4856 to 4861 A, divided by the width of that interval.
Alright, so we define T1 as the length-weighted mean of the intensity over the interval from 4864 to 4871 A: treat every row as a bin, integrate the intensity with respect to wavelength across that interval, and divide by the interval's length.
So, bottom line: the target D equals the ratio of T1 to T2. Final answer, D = 1.11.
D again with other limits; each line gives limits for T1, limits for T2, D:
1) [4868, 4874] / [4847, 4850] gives 0.92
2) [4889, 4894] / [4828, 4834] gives 0.88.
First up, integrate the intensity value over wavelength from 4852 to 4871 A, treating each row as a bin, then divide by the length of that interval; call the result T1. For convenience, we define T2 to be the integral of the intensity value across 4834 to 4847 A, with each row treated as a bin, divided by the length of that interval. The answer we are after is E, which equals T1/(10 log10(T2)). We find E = 5.84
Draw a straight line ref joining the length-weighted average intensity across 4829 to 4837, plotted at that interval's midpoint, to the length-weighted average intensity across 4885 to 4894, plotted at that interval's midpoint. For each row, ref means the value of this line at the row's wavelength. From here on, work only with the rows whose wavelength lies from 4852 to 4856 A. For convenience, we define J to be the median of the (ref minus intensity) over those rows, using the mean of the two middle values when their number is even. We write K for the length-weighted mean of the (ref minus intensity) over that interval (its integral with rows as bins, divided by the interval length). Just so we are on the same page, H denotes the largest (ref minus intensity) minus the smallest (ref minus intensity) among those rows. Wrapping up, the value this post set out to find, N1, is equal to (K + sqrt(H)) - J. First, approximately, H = 11.7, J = 1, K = 3.2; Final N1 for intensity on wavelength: 5.1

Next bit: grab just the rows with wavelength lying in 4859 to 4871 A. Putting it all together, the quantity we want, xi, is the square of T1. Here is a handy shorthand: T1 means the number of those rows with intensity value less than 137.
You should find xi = 64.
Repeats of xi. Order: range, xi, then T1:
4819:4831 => 9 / 3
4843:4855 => 9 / 3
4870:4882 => 25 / 5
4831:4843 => 9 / 3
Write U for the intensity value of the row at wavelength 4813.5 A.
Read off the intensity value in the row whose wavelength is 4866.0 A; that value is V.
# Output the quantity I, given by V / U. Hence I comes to 1.01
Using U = 135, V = 135.8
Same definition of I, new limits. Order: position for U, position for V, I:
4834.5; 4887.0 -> 0.92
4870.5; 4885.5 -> 1.07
